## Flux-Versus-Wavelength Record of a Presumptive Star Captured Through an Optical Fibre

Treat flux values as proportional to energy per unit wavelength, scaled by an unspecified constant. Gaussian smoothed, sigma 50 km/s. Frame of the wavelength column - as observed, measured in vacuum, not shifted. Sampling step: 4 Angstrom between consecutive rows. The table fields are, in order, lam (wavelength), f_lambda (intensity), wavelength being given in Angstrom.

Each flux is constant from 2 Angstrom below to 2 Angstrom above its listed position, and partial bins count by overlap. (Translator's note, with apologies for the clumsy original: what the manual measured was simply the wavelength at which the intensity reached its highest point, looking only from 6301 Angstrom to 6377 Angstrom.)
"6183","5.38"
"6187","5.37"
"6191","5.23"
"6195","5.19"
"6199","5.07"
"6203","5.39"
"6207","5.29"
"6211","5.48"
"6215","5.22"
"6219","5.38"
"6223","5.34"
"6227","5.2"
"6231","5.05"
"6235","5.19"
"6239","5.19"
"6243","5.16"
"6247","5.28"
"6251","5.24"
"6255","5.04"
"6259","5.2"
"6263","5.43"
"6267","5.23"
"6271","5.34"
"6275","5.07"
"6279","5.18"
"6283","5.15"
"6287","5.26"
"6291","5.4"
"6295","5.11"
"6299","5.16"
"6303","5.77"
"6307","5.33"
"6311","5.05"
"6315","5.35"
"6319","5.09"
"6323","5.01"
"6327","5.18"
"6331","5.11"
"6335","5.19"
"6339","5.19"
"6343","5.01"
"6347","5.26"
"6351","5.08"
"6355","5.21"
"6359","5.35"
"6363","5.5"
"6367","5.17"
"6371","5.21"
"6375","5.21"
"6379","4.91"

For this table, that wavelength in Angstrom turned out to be 6303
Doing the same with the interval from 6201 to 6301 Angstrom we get 6211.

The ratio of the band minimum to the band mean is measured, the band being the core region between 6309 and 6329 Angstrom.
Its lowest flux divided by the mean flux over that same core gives 0.975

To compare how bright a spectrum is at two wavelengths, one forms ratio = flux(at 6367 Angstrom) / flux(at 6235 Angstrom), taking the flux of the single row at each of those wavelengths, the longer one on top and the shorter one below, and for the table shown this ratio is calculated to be 1.00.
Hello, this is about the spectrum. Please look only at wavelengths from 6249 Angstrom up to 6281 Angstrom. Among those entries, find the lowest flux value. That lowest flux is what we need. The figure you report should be 5.04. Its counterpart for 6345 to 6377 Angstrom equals 5.08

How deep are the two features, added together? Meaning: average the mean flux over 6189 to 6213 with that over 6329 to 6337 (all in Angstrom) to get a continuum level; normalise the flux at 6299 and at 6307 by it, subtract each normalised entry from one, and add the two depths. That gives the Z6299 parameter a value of -0.012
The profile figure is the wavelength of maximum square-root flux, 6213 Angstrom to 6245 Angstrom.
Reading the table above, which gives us 6219 Angstrom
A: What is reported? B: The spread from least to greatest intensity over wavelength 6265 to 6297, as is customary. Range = 0.33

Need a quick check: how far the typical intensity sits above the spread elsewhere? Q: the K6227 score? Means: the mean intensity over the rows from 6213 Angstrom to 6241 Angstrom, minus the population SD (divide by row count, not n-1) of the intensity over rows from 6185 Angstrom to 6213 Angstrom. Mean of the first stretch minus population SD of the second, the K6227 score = 5.10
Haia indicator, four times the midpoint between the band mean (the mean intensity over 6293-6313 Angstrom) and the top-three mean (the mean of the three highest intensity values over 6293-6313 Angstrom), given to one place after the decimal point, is 21.4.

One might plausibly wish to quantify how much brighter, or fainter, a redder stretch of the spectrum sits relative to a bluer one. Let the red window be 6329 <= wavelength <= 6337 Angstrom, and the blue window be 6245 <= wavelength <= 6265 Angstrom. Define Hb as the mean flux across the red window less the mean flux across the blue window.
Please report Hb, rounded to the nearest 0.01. -0.09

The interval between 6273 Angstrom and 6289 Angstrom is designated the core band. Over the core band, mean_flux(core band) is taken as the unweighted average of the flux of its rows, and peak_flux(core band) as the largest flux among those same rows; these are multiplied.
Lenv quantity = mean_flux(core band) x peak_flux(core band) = 27.2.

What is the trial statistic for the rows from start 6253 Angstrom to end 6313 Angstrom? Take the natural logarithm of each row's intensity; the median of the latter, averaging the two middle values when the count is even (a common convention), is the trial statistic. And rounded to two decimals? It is 1.65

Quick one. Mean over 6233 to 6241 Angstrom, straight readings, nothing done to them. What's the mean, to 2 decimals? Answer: 5.19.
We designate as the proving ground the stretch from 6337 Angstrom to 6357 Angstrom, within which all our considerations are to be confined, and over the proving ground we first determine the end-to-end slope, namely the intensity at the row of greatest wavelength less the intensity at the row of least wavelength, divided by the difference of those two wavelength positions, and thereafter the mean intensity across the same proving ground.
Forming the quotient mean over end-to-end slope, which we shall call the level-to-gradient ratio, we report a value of 4120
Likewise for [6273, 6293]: 253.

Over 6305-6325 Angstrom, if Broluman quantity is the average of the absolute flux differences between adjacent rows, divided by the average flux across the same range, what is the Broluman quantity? 0.045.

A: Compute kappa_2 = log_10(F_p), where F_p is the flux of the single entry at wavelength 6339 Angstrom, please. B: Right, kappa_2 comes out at 0.715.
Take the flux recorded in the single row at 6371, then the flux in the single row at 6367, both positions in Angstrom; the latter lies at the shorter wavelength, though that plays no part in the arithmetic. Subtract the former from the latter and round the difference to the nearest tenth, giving 0.0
